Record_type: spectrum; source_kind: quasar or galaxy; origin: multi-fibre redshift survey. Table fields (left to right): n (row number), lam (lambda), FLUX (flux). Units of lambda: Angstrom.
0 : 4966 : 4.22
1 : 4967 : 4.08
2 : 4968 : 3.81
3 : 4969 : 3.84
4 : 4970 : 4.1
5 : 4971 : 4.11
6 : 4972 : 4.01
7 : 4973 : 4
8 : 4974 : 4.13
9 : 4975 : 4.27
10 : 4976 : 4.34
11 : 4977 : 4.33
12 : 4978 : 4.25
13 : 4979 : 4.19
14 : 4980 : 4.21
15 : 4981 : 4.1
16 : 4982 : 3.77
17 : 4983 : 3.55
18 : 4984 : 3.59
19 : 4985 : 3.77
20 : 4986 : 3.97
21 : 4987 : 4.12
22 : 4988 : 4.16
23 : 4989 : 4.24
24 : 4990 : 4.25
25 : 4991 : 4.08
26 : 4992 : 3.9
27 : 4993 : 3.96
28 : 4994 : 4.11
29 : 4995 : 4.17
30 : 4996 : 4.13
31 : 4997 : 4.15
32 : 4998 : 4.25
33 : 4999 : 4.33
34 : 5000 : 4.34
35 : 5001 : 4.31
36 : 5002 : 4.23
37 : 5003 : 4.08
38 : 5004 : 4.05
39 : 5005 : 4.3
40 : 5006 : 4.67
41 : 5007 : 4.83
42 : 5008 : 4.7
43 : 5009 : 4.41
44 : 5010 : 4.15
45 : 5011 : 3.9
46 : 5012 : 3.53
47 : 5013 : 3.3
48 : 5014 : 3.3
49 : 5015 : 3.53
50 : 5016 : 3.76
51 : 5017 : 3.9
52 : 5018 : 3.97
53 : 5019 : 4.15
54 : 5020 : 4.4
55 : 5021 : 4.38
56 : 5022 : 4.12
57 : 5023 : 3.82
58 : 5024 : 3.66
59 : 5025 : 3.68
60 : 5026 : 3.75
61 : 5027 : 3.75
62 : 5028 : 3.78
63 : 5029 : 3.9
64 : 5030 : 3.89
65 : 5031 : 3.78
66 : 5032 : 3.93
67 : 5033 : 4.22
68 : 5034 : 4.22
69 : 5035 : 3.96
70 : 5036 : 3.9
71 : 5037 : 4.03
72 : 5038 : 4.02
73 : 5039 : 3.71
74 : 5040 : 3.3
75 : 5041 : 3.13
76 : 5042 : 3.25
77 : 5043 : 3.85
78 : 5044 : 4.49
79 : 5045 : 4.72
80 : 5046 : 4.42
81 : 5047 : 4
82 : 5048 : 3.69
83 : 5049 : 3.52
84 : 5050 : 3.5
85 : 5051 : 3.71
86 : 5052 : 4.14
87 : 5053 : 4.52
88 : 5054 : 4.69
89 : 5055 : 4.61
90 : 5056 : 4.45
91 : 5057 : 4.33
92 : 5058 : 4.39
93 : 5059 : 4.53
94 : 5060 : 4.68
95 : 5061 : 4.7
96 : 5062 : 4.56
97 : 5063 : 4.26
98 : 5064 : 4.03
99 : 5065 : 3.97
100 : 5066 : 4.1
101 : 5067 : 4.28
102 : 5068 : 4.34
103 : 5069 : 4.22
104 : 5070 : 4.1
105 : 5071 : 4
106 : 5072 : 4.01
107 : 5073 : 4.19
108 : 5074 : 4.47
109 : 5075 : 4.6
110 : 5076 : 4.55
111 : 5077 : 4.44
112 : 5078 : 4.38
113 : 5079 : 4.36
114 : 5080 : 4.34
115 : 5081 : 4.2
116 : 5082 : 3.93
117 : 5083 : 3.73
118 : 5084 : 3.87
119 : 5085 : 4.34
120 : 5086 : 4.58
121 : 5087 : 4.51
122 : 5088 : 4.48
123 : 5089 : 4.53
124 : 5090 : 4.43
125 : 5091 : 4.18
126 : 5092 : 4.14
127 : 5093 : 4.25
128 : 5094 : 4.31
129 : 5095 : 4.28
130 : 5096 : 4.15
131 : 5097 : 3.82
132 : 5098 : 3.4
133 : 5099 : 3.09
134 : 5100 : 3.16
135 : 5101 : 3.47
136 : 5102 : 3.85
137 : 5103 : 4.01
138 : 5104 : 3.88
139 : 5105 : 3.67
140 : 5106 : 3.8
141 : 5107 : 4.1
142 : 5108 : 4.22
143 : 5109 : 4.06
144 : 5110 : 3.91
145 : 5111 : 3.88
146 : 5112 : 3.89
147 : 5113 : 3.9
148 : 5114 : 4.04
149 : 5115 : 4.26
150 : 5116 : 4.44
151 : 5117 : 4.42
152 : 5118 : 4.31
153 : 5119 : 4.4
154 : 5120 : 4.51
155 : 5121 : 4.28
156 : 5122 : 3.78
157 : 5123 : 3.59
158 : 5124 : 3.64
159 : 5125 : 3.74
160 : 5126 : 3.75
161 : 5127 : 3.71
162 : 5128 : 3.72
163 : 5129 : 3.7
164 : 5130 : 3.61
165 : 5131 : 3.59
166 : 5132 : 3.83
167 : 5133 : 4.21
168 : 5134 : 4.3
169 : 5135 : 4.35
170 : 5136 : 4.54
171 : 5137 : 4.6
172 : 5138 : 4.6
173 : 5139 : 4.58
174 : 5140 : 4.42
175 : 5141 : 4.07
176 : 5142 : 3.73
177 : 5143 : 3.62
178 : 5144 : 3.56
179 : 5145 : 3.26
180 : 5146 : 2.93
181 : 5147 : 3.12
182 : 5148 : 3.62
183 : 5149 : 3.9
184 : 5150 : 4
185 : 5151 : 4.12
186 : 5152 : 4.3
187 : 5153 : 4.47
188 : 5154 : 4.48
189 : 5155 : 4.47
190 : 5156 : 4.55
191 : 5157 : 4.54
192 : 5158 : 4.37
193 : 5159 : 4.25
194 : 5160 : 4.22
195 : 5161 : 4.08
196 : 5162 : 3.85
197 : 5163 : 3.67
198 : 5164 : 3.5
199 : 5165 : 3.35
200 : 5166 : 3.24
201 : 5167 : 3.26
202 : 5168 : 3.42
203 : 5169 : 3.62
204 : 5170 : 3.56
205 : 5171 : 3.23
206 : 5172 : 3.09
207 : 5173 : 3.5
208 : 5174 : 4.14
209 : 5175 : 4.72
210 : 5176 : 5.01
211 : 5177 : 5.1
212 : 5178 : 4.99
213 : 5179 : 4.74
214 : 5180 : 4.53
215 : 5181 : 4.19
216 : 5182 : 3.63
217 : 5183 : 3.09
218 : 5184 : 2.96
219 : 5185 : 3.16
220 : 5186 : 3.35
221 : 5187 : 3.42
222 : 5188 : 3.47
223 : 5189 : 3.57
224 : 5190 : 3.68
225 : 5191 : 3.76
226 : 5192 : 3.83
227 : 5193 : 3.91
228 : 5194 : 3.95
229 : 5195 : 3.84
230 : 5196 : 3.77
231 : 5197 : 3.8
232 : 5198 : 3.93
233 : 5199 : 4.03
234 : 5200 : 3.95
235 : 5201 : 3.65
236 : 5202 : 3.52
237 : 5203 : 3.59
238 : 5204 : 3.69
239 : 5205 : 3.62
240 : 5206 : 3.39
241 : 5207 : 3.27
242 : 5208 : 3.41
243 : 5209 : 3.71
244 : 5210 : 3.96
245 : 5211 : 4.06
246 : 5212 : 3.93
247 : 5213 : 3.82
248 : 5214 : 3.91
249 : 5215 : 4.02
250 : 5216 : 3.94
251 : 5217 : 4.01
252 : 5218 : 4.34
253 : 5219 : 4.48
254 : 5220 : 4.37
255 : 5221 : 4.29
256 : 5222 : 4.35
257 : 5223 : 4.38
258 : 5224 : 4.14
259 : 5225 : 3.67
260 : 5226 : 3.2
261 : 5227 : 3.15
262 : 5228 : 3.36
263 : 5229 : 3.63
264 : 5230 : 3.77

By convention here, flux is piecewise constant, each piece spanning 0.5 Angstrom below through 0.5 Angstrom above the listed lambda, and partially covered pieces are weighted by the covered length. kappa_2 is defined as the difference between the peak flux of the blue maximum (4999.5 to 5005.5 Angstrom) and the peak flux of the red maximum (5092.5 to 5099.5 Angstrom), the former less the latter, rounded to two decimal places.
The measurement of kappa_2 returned 0.03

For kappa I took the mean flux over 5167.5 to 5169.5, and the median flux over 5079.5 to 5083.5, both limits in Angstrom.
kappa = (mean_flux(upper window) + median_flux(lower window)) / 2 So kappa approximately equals 3.79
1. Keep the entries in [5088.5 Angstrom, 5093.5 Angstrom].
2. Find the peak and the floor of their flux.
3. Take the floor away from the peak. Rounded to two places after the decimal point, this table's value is 0.39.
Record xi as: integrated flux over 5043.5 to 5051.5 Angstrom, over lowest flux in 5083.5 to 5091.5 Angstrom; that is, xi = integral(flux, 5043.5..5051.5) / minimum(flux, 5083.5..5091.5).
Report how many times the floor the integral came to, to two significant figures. 8.3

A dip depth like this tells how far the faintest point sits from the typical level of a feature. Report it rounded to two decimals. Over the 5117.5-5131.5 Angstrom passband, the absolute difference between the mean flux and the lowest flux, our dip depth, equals 0.29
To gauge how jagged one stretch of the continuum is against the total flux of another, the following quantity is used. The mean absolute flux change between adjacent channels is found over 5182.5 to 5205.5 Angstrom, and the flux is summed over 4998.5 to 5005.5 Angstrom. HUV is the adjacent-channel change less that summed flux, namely -30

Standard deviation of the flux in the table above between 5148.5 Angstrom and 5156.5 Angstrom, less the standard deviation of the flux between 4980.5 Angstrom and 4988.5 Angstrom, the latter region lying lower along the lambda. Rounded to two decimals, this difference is 0.01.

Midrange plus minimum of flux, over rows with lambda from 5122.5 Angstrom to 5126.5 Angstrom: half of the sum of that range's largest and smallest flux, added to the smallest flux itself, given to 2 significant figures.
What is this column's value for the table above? 7.3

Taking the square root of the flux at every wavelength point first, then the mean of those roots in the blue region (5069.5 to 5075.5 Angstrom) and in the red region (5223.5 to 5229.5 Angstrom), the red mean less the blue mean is -0.18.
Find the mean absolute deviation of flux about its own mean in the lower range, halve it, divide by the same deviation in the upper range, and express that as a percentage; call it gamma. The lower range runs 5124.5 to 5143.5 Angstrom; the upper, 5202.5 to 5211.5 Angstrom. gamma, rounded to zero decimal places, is 90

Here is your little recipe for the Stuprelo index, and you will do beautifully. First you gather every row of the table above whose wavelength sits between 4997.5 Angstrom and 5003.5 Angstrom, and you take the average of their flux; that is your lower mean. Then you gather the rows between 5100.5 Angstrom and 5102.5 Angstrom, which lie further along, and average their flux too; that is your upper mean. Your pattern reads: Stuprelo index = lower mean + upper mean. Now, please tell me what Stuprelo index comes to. 7.92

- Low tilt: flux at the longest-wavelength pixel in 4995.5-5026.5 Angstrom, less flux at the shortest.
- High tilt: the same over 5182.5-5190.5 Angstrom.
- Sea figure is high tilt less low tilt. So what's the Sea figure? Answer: 1.0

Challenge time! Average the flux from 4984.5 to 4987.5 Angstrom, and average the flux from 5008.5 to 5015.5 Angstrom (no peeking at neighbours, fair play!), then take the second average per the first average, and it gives 0.94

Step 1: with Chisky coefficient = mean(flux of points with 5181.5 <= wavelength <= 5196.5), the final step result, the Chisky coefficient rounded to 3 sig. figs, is 3.56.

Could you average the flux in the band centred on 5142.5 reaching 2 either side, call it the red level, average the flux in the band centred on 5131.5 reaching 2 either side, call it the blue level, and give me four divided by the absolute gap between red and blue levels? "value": 62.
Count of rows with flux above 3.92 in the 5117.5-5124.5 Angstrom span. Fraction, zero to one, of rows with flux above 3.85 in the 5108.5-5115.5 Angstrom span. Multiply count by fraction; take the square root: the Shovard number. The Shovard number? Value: 2.0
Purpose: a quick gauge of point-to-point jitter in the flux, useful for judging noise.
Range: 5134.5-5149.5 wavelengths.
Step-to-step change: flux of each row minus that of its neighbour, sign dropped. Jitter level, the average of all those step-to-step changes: 0.21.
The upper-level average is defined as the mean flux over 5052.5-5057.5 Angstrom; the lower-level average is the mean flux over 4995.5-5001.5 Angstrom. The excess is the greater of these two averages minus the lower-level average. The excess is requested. 0.27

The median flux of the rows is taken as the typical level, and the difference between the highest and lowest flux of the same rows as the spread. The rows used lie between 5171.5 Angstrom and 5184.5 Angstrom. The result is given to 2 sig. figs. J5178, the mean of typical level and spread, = 3.2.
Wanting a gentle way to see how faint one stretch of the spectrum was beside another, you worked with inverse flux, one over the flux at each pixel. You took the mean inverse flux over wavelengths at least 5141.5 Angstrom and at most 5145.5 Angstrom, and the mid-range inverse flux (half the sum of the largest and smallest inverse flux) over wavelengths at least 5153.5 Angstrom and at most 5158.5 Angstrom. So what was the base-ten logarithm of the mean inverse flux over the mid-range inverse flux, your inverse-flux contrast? 0.10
